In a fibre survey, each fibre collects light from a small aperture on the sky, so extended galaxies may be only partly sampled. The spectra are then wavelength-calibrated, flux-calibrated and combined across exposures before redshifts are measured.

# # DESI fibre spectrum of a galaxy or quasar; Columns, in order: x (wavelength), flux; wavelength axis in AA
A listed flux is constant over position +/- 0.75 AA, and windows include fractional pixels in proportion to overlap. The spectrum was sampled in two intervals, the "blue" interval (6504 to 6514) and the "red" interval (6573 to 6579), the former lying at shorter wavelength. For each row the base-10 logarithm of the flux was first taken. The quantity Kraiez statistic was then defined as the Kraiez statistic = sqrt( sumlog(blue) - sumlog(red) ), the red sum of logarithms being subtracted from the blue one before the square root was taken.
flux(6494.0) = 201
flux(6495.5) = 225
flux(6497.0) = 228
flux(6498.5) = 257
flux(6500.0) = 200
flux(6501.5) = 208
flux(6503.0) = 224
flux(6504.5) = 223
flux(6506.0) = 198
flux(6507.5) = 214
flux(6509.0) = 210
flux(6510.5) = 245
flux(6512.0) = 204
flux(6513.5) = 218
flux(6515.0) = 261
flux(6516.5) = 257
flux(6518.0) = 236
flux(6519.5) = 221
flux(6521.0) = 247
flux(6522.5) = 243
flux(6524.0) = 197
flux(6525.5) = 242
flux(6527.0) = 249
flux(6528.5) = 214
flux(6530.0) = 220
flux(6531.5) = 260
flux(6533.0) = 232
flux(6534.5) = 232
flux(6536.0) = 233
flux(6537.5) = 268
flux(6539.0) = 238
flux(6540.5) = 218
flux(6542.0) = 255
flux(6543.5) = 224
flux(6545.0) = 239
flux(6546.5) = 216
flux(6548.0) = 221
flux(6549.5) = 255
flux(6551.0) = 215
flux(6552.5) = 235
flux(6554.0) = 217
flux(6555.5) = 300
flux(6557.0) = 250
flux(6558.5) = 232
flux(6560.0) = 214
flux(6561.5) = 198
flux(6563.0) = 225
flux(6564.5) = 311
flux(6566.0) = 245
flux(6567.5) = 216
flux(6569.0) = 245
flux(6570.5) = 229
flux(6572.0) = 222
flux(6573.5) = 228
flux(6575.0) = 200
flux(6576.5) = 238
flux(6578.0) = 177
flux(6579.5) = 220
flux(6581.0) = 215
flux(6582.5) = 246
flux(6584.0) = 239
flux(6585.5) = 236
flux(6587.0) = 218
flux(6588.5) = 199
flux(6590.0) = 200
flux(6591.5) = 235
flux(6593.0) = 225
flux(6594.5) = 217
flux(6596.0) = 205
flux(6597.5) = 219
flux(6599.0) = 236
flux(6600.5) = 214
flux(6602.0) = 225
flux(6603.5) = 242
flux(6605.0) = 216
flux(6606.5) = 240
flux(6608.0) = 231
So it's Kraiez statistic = 2.66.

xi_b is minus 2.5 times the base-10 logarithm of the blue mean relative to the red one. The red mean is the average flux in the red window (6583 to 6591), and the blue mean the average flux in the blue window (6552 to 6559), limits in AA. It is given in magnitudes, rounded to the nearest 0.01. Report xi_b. -0.13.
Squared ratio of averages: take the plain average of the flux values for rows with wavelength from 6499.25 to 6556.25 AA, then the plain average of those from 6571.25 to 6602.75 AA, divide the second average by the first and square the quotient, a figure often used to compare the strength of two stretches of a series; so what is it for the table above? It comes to 0.90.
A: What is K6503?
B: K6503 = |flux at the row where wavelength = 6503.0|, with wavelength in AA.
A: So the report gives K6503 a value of 224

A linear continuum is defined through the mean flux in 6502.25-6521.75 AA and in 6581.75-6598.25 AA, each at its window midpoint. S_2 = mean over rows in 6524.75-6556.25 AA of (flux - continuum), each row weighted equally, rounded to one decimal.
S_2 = 11.9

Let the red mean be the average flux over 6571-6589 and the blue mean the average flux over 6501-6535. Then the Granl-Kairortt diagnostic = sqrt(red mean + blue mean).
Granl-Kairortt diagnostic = 21.2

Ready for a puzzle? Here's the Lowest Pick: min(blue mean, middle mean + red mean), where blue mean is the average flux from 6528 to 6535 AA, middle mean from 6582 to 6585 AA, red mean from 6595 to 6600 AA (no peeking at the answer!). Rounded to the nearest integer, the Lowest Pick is 232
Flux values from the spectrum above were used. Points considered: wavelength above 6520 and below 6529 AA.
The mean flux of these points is 232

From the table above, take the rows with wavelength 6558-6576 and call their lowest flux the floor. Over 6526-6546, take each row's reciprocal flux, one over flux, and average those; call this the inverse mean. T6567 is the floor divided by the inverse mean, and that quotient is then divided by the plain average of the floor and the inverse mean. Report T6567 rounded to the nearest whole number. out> 472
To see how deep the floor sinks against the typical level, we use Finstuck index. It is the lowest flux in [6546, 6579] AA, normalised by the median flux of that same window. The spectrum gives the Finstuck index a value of 0.78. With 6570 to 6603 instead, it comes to 0.80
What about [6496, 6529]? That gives 0.88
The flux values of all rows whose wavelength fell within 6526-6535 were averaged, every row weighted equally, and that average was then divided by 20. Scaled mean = 11.7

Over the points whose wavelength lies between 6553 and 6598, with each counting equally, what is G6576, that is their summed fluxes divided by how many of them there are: 227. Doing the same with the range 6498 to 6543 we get 231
